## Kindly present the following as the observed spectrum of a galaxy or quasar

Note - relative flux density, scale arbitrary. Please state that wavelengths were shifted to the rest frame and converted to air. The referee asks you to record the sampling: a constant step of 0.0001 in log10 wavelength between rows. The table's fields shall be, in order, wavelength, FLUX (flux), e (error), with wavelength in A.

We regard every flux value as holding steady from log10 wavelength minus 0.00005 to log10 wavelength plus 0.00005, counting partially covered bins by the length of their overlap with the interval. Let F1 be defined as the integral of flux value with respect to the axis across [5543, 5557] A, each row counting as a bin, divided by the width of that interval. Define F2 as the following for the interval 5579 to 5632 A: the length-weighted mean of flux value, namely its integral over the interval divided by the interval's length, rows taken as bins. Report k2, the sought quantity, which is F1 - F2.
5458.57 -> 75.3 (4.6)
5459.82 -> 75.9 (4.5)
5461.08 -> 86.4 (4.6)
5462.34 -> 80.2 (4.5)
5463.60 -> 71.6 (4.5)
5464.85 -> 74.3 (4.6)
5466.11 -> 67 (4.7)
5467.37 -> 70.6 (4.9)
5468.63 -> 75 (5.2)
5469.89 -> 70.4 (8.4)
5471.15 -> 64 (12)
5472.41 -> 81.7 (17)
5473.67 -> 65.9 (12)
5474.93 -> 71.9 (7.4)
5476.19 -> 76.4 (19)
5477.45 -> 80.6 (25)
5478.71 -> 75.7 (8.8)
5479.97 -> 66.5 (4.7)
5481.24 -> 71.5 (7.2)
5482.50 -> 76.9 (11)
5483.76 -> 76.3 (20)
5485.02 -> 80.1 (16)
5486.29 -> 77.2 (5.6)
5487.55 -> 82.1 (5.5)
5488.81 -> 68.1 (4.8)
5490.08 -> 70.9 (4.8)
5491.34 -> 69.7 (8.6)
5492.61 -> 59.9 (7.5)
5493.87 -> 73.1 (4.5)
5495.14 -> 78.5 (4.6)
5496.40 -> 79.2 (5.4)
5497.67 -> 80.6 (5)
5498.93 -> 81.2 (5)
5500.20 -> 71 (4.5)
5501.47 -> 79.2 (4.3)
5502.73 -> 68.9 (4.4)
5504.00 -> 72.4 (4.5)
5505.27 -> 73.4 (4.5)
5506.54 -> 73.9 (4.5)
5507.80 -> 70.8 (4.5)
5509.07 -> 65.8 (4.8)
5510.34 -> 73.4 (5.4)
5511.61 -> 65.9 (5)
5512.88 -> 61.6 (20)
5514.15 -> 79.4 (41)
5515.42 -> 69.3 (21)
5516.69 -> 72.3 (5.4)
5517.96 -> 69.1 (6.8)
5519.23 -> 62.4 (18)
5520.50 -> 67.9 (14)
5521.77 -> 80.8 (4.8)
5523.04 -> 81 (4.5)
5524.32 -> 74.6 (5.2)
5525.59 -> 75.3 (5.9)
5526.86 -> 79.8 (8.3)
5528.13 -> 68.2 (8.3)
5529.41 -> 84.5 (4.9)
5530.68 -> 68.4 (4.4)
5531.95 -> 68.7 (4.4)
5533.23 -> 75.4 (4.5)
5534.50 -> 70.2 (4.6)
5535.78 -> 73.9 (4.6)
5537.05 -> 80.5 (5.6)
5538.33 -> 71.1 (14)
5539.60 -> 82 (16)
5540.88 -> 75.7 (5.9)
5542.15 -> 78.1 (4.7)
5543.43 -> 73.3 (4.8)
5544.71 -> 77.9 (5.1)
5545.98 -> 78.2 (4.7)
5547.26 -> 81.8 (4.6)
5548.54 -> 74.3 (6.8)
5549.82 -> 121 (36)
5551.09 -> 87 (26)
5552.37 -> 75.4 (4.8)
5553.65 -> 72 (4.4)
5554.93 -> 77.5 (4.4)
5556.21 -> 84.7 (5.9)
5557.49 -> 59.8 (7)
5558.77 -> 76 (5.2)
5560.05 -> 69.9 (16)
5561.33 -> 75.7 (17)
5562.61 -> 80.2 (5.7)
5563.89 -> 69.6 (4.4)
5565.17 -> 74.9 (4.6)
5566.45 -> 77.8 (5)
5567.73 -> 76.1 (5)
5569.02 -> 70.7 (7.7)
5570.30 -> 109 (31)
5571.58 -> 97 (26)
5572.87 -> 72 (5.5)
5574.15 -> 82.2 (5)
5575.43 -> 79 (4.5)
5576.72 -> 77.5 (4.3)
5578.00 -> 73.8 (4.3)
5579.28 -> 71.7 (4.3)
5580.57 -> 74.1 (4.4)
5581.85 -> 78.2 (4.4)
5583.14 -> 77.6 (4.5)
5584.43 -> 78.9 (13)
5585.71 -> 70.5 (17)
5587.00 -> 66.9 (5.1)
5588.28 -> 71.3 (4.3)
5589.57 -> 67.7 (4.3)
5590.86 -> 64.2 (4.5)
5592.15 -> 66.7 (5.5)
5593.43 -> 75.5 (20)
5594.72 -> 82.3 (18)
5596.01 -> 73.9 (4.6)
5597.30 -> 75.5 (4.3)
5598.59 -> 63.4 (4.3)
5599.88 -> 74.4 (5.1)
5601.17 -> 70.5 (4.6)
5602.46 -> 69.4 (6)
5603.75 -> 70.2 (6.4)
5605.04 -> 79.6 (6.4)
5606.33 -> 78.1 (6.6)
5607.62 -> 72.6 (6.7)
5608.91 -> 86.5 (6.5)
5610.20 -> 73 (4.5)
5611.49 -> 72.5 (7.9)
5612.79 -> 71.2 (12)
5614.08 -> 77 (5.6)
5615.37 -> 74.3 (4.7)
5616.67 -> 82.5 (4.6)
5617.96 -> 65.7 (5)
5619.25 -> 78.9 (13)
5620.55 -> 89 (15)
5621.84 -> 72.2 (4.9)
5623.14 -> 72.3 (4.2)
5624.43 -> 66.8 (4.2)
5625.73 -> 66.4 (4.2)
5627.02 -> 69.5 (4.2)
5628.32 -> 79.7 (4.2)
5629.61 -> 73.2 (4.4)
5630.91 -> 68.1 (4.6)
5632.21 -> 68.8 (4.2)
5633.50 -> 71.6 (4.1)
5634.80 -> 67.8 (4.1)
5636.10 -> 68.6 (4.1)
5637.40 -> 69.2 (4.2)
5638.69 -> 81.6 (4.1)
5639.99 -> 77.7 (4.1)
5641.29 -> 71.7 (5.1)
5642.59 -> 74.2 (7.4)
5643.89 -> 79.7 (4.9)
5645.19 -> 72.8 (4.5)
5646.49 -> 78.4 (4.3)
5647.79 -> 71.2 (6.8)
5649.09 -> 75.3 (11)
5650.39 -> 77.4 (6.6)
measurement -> 9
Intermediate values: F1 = 82.0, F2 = 73.4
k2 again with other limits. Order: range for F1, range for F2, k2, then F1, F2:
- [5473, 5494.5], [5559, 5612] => -2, 73.1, 75.4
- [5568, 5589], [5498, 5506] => 3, 78.1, 74.6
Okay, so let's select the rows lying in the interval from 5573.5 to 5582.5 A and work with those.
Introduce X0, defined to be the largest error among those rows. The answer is 5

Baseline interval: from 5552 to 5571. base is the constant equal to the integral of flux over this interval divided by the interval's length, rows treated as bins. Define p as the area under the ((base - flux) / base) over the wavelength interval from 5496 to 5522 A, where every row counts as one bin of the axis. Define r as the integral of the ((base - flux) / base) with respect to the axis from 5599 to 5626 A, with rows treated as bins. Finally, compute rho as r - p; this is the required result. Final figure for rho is -0.8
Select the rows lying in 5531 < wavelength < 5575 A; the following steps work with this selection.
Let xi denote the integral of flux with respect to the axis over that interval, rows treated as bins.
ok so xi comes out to 3452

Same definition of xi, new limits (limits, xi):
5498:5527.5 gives 2144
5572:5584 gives 919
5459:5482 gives 1695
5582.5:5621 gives 2846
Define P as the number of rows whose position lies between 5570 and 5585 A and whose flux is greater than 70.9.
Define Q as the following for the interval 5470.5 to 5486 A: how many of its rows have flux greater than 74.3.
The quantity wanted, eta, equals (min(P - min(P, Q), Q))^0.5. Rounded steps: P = 12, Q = 7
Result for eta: 2.2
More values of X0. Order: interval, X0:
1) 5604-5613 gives 12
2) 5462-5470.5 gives 8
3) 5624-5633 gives 5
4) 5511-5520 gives 41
